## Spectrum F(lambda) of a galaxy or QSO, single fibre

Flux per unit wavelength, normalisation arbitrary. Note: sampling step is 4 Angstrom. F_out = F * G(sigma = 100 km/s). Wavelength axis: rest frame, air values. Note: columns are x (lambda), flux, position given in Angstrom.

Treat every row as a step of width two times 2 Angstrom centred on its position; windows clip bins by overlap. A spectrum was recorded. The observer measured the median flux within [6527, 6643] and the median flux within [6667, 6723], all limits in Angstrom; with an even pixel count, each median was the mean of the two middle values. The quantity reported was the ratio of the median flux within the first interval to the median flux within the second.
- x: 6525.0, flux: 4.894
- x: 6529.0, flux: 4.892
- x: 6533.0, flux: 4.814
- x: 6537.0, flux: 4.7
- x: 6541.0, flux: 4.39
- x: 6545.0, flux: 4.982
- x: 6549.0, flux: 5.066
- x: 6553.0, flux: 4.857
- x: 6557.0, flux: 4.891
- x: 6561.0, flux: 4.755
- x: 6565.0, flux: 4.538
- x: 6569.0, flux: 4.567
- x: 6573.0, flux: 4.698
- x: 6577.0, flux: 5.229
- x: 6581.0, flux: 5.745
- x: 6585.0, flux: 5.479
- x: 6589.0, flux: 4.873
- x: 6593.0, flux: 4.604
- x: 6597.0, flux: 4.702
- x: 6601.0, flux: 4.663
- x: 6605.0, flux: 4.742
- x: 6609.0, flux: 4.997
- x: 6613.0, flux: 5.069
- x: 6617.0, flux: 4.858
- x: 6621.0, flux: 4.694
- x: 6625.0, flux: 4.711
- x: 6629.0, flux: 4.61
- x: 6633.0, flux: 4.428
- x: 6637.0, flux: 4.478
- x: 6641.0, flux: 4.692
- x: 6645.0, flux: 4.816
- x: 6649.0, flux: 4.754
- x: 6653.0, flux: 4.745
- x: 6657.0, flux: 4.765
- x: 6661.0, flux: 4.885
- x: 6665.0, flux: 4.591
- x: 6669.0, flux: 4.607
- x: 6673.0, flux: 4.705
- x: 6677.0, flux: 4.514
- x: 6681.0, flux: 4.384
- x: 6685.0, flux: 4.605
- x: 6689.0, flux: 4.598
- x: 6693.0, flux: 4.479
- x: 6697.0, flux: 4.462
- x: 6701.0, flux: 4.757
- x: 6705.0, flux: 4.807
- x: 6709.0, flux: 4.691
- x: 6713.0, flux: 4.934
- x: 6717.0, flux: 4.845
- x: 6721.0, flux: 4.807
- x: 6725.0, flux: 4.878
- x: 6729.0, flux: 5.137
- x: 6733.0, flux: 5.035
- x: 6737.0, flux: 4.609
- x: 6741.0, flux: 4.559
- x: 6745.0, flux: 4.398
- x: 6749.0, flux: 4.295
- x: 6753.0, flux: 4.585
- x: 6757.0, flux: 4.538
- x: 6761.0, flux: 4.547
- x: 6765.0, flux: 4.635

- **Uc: 1.02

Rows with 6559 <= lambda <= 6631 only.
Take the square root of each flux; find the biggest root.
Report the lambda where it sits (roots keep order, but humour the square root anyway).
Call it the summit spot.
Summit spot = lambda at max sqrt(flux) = 6581.0 Angstrom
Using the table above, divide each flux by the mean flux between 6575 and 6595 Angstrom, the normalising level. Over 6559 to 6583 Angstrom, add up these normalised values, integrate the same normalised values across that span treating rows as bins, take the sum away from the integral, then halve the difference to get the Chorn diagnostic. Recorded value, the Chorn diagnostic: 8.54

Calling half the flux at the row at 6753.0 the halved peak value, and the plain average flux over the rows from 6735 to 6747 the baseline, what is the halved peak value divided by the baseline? 0.507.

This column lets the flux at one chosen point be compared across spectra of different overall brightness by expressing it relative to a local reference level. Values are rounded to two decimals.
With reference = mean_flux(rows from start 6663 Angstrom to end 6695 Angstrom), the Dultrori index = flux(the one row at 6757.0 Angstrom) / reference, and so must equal 1.00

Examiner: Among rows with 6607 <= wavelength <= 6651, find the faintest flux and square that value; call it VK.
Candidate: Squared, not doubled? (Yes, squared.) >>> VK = 19.6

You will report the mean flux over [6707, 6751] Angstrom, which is 4.74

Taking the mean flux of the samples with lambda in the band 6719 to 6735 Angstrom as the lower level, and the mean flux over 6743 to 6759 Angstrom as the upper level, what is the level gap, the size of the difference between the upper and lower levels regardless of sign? 0.51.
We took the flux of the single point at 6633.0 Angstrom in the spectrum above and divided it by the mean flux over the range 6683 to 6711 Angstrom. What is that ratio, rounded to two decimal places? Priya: 0.96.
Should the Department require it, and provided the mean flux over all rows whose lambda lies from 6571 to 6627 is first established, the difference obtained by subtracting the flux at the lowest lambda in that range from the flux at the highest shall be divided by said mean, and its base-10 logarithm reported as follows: -2.58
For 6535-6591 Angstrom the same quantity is -1.45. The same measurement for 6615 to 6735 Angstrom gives -1.42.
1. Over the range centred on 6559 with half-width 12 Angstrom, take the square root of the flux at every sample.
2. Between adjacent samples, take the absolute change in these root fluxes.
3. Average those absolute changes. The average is 0.0285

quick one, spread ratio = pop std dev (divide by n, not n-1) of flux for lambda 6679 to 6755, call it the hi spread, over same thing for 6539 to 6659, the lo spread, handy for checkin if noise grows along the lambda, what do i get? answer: 0.78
